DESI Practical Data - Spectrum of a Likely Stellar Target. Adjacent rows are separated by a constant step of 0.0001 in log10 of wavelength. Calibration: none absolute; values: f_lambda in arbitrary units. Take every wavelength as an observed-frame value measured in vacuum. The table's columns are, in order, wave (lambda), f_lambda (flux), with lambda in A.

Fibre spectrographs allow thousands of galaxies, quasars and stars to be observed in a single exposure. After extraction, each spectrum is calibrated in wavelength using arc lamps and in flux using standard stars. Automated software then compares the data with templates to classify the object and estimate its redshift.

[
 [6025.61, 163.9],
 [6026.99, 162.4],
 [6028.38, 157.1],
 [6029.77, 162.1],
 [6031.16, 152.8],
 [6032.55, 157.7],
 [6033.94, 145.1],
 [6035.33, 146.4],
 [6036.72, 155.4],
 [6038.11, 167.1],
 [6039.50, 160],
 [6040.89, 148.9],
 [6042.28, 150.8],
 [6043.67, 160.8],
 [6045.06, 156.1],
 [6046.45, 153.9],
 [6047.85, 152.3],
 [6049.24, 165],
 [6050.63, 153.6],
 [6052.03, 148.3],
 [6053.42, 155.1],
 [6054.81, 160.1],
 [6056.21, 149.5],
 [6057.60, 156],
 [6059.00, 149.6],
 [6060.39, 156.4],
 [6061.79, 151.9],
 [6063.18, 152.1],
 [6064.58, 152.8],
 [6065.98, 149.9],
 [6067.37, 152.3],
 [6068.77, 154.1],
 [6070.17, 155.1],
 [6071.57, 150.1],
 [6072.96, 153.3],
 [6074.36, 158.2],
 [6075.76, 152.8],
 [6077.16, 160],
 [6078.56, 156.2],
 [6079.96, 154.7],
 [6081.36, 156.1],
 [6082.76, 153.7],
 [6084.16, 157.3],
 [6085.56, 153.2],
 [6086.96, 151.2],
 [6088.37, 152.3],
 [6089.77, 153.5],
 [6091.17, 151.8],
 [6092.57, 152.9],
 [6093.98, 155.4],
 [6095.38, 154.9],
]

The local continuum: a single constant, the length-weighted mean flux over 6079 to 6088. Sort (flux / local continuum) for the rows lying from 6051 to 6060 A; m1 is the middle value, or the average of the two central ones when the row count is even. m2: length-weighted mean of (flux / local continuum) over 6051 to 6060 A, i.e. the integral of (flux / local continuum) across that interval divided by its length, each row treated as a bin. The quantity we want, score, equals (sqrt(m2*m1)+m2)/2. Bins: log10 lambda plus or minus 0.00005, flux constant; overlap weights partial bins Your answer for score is 0.99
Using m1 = 0.99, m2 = 0.99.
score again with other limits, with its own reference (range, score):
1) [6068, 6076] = 1.00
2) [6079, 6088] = 1.00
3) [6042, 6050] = 1.01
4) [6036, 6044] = 1.02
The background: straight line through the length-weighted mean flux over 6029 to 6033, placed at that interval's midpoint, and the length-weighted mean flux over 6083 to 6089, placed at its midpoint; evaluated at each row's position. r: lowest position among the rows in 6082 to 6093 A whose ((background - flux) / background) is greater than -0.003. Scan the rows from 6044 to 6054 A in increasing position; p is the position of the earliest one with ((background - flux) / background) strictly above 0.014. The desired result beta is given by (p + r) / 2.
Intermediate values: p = 6046.45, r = 6082.76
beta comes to 6064.6 A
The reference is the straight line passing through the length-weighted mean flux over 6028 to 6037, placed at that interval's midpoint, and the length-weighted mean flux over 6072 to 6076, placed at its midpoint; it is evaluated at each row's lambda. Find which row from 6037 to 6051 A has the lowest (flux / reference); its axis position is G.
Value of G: 6040.89 A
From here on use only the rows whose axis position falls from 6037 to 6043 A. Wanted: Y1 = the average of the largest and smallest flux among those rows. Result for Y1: 158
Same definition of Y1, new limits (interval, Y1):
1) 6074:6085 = 156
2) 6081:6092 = 154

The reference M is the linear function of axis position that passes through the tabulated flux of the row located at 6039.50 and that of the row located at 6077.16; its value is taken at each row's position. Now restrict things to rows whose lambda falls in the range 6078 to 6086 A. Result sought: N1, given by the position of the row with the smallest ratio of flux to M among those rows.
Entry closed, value 6085.56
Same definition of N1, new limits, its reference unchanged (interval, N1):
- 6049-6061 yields 6052.03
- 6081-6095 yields 6086.96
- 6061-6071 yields 6065.98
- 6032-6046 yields 6033.94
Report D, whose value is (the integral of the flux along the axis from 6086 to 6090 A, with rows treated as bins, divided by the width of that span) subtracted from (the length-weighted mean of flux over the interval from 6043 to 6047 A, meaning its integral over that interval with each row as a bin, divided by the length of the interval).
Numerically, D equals 5.1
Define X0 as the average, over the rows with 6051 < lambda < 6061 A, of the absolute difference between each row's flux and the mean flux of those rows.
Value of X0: 4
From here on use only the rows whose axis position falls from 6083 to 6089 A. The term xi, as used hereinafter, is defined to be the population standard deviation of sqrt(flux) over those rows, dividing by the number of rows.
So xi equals 0.09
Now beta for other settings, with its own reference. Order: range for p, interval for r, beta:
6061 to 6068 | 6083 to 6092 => 6073.7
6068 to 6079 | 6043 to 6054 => 6058.3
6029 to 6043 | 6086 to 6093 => 6059.1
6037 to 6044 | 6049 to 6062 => 6045.8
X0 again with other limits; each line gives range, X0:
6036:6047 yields 5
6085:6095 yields 1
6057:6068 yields 2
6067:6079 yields 2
